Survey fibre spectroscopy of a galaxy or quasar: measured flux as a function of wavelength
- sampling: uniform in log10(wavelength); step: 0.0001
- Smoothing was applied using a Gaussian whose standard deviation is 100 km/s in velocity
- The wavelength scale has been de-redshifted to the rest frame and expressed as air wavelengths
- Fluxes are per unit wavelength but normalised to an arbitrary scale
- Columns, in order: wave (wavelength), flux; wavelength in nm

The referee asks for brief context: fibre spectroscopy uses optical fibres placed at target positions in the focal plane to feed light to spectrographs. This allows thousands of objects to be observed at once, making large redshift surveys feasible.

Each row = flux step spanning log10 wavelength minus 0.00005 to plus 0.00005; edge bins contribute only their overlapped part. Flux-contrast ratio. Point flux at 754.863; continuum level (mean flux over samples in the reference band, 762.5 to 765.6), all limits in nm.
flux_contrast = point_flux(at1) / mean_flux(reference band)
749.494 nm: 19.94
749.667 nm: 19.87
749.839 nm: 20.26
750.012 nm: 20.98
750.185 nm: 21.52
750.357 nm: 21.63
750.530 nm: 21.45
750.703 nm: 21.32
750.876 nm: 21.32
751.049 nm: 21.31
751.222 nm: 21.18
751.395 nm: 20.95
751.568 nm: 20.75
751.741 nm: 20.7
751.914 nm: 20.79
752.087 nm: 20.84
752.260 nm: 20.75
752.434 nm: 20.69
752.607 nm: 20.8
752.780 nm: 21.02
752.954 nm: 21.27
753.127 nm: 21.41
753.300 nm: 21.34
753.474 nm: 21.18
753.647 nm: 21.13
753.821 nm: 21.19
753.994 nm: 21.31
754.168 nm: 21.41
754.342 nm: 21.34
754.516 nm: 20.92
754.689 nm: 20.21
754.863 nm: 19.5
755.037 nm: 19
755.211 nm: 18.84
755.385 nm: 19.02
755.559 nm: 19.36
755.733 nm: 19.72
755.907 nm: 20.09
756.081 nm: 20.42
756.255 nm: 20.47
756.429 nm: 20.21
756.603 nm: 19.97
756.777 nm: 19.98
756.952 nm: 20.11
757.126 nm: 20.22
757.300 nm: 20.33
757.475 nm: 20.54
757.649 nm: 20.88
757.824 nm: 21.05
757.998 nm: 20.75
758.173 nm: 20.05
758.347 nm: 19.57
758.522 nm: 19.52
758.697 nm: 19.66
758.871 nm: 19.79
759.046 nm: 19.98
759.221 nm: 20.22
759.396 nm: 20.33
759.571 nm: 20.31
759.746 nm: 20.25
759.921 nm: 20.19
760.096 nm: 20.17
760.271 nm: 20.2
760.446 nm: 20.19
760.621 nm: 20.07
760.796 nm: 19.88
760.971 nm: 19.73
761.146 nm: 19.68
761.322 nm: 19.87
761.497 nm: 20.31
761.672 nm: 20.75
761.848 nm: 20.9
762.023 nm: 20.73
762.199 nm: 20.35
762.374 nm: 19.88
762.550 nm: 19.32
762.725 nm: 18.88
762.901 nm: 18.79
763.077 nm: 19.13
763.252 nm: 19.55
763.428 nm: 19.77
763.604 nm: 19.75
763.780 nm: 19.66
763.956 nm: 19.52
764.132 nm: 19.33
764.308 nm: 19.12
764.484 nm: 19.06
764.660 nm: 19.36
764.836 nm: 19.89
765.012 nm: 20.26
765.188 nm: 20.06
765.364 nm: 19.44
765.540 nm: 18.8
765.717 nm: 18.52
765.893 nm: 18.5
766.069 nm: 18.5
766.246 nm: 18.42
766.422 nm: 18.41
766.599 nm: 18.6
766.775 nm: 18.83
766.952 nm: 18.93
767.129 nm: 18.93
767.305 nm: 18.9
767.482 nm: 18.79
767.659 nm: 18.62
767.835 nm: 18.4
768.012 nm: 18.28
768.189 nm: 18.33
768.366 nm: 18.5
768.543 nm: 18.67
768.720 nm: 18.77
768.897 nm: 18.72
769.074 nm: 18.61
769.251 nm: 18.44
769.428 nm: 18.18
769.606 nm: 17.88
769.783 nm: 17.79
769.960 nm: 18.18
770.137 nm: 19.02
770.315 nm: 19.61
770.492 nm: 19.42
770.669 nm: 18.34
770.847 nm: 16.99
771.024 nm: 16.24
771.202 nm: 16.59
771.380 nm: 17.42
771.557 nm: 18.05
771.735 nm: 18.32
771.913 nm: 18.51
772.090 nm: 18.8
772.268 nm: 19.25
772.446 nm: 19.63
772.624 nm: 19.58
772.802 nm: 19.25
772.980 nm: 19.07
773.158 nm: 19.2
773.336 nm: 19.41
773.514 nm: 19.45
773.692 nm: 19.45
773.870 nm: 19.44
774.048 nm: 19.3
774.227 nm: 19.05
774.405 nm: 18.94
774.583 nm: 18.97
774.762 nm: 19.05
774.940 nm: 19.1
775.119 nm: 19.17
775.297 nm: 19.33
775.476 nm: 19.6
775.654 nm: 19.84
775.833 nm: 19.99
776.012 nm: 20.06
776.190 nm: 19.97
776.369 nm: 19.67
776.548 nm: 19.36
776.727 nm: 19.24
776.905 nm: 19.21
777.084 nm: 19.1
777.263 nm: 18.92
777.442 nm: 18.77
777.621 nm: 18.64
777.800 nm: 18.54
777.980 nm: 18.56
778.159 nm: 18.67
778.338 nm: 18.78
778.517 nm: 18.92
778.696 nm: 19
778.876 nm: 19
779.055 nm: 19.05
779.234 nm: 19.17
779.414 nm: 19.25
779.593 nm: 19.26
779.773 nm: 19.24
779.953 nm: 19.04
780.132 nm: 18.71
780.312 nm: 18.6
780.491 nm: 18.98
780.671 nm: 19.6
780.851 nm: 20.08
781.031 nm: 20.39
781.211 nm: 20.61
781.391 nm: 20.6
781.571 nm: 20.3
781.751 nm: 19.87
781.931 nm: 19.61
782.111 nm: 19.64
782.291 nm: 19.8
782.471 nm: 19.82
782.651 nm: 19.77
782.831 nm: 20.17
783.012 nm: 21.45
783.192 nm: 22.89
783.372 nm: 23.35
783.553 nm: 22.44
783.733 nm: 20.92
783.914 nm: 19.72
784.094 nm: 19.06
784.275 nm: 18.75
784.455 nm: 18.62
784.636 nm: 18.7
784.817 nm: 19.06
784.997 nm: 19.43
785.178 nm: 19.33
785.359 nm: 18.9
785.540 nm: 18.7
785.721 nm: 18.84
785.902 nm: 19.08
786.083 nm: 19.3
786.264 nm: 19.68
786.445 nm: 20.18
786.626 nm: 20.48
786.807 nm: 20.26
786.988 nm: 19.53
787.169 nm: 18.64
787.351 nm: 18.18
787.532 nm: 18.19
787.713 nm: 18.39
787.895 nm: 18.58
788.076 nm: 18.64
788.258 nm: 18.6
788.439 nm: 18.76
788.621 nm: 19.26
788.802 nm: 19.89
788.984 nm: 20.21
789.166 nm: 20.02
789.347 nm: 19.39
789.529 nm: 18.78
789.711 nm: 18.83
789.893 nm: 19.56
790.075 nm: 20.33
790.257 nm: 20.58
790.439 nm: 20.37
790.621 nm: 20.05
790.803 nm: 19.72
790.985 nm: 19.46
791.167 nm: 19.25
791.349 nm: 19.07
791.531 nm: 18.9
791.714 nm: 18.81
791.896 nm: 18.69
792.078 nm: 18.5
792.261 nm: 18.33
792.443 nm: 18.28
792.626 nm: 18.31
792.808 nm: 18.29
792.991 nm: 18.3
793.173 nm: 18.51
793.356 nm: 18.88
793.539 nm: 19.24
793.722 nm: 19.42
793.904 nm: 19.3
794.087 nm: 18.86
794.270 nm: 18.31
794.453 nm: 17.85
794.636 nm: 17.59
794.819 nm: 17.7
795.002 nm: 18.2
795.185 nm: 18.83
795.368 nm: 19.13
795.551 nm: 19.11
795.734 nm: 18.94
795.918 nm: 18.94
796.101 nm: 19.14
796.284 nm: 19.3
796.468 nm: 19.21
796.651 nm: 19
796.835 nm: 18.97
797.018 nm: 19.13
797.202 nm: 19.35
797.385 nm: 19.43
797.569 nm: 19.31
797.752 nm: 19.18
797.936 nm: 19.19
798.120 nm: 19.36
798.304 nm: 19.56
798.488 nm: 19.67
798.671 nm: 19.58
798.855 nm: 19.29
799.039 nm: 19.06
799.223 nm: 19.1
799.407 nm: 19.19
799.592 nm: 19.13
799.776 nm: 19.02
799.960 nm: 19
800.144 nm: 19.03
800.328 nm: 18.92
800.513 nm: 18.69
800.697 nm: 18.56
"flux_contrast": 1.00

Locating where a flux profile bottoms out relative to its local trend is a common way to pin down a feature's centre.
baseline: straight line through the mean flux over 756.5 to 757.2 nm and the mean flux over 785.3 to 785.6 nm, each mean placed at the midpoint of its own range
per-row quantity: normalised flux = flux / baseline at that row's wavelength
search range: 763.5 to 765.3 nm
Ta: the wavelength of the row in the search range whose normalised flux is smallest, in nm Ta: 764.484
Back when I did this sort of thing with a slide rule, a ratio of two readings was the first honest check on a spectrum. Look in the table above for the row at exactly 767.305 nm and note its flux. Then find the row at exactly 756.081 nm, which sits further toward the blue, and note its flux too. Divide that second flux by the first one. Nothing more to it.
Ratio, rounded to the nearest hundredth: 1.08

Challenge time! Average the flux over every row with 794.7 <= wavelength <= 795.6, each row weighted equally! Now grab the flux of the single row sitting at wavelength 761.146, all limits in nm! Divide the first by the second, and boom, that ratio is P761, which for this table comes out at 0.94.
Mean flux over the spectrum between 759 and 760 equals 20.2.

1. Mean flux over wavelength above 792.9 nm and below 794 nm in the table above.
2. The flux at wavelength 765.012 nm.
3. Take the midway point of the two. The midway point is 19.6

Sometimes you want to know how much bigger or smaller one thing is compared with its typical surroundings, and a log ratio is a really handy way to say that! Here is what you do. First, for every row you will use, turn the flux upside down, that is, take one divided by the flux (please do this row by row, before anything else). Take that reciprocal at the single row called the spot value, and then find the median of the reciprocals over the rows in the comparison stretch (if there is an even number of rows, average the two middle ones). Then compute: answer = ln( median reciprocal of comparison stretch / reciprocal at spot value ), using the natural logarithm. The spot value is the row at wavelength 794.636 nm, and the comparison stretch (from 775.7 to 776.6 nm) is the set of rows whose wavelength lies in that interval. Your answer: -0.13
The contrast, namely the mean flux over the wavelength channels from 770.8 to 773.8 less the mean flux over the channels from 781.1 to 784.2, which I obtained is -2.0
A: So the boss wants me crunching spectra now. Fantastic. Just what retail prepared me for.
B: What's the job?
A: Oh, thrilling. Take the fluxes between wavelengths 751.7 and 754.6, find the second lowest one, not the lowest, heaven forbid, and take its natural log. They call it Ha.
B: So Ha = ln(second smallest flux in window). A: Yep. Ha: 3.03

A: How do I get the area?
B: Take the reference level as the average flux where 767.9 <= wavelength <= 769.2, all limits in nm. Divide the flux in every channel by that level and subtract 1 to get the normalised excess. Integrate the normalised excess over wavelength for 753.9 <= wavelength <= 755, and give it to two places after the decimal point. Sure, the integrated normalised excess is 0.13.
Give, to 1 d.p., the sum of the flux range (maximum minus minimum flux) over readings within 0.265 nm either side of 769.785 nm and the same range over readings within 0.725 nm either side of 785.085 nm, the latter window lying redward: 1.2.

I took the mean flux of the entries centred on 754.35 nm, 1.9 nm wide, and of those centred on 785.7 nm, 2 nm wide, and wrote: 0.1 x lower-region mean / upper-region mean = 0.106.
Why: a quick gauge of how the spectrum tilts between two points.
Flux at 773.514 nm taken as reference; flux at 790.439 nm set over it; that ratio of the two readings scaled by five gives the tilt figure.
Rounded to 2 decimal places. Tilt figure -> 5.24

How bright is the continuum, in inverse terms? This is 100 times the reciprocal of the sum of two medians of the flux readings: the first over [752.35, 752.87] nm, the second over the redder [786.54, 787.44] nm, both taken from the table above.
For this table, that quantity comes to 2.48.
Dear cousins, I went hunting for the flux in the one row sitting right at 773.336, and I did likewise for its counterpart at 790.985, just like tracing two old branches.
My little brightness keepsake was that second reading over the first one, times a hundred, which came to 100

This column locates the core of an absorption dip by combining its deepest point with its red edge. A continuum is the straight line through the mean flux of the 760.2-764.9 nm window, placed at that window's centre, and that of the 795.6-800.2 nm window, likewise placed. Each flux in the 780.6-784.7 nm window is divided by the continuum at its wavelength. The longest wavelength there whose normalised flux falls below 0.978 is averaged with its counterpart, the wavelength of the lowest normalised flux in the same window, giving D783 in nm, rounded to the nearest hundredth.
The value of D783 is 784.55 nm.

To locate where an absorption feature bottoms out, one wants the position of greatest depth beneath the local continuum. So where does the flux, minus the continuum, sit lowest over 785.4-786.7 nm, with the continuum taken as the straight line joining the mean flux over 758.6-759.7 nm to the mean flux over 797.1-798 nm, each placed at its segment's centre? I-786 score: 785.540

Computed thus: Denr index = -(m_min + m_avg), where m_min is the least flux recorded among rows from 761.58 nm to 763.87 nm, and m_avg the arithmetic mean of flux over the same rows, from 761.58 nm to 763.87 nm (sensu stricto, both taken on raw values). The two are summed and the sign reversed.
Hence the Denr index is -38.6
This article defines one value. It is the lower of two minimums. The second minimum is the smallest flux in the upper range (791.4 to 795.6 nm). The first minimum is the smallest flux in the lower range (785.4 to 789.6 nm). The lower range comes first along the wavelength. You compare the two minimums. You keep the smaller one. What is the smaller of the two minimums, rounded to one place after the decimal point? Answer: 17.6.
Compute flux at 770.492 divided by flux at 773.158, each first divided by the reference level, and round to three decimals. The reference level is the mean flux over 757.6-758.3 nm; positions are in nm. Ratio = 1.011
